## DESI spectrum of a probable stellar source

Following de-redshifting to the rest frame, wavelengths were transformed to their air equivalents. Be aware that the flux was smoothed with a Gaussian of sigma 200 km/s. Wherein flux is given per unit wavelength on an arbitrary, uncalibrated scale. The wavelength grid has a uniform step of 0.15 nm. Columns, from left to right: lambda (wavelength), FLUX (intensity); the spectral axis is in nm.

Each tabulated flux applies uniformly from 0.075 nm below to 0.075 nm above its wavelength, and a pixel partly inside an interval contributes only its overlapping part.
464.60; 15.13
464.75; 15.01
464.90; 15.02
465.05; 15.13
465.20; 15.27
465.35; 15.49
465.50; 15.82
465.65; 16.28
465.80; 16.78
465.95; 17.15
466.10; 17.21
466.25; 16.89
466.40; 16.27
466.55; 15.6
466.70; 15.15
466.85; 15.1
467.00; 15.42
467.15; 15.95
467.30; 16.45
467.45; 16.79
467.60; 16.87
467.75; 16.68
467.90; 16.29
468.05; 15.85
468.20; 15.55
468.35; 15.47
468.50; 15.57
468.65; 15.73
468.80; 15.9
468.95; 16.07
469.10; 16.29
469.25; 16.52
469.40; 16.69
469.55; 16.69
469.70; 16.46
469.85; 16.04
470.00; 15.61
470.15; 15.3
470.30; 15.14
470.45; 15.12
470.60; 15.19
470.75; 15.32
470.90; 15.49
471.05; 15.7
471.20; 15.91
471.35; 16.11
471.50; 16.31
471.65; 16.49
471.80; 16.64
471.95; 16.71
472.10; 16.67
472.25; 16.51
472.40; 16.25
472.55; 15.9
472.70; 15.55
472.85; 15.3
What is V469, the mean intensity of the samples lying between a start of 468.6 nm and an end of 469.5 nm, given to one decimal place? 16.2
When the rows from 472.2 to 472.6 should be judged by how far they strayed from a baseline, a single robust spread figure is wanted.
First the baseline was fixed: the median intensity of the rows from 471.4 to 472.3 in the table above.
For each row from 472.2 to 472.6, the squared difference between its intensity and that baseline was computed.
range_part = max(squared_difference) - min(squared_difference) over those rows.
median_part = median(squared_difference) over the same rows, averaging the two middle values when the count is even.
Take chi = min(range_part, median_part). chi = 0.1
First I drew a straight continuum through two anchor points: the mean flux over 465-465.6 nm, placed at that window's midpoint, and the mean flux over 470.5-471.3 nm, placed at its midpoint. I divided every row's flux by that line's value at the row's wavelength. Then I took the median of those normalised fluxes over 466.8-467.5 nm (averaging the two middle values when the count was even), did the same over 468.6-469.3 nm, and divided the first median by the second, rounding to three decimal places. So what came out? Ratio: 0.994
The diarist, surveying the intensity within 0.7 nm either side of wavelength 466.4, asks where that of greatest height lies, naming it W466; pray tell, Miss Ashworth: 466.10 nm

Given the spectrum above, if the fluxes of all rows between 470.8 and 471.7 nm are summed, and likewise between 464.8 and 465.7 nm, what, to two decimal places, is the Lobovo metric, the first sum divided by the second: 1.03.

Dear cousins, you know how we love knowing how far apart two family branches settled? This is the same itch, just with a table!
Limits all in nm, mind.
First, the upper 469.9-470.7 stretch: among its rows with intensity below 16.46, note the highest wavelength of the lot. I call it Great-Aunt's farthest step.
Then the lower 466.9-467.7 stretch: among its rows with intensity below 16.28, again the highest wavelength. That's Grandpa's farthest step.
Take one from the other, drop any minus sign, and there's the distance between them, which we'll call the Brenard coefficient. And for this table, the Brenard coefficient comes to 3.45 nm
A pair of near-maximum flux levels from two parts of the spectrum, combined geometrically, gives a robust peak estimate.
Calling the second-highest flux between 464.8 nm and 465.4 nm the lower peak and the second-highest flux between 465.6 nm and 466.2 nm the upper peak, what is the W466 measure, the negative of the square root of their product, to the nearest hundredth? -16.18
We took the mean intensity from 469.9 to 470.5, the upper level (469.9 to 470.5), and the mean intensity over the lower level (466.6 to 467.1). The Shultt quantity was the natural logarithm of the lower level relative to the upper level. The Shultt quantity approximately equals 0.00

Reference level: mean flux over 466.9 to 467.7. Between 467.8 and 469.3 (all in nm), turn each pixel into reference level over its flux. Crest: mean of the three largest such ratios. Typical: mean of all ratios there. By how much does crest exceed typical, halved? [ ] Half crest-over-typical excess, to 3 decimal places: 0.013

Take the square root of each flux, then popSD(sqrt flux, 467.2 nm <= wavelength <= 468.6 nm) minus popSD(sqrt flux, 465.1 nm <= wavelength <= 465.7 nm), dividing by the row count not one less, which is 0.02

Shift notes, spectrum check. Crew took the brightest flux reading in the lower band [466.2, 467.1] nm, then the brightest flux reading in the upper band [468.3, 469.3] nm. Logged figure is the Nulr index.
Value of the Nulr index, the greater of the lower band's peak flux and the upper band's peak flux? 16.9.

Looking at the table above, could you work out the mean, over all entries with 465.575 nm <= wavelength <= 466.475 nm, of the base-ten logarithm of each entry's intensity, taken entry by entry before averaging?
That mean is 1.22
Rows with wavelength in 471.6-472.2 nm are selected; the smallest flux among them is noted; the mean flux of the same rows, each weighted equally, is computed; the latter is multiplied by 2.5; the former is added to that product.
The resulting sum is 58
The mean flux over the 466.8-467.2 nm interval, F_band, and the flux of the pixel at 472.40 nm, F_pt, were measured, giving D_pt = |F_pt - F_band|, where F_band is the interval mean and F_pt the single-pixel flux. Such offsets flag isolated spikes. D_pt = 0.76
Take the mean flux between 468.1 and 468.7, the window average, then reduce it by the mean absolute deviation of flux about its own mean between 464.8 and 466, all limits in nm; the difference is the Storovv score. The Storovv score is 14.9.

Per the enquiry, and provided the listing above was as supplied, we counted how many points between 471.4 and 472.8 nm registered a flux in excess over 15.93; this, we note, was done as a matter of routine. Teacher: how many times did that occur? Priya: 7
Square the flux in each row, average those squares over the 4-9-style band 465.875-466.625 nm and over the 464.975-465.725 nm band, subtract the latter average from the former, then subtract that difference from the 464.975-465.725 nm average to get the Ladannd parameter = 210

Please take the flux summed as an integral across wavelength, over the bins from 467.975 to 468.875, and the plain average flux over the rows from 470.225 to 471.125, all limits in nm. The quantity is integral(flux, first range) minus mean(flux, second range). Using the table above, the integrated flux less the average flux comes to -1.2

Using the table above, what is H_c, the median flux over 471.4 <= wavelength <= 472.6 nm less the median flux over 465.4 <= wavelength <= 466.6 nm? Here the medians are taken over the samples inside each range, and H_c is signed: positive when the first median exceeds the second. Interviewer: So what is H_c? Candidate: -0.03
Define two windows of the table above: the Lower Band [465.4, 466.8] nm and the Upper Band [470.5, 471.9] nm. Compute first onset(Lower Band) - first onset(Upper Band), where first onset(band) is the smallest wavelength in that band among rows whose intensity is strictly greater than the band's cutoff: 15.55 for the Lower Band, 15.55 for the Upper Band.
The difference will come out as -5.55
